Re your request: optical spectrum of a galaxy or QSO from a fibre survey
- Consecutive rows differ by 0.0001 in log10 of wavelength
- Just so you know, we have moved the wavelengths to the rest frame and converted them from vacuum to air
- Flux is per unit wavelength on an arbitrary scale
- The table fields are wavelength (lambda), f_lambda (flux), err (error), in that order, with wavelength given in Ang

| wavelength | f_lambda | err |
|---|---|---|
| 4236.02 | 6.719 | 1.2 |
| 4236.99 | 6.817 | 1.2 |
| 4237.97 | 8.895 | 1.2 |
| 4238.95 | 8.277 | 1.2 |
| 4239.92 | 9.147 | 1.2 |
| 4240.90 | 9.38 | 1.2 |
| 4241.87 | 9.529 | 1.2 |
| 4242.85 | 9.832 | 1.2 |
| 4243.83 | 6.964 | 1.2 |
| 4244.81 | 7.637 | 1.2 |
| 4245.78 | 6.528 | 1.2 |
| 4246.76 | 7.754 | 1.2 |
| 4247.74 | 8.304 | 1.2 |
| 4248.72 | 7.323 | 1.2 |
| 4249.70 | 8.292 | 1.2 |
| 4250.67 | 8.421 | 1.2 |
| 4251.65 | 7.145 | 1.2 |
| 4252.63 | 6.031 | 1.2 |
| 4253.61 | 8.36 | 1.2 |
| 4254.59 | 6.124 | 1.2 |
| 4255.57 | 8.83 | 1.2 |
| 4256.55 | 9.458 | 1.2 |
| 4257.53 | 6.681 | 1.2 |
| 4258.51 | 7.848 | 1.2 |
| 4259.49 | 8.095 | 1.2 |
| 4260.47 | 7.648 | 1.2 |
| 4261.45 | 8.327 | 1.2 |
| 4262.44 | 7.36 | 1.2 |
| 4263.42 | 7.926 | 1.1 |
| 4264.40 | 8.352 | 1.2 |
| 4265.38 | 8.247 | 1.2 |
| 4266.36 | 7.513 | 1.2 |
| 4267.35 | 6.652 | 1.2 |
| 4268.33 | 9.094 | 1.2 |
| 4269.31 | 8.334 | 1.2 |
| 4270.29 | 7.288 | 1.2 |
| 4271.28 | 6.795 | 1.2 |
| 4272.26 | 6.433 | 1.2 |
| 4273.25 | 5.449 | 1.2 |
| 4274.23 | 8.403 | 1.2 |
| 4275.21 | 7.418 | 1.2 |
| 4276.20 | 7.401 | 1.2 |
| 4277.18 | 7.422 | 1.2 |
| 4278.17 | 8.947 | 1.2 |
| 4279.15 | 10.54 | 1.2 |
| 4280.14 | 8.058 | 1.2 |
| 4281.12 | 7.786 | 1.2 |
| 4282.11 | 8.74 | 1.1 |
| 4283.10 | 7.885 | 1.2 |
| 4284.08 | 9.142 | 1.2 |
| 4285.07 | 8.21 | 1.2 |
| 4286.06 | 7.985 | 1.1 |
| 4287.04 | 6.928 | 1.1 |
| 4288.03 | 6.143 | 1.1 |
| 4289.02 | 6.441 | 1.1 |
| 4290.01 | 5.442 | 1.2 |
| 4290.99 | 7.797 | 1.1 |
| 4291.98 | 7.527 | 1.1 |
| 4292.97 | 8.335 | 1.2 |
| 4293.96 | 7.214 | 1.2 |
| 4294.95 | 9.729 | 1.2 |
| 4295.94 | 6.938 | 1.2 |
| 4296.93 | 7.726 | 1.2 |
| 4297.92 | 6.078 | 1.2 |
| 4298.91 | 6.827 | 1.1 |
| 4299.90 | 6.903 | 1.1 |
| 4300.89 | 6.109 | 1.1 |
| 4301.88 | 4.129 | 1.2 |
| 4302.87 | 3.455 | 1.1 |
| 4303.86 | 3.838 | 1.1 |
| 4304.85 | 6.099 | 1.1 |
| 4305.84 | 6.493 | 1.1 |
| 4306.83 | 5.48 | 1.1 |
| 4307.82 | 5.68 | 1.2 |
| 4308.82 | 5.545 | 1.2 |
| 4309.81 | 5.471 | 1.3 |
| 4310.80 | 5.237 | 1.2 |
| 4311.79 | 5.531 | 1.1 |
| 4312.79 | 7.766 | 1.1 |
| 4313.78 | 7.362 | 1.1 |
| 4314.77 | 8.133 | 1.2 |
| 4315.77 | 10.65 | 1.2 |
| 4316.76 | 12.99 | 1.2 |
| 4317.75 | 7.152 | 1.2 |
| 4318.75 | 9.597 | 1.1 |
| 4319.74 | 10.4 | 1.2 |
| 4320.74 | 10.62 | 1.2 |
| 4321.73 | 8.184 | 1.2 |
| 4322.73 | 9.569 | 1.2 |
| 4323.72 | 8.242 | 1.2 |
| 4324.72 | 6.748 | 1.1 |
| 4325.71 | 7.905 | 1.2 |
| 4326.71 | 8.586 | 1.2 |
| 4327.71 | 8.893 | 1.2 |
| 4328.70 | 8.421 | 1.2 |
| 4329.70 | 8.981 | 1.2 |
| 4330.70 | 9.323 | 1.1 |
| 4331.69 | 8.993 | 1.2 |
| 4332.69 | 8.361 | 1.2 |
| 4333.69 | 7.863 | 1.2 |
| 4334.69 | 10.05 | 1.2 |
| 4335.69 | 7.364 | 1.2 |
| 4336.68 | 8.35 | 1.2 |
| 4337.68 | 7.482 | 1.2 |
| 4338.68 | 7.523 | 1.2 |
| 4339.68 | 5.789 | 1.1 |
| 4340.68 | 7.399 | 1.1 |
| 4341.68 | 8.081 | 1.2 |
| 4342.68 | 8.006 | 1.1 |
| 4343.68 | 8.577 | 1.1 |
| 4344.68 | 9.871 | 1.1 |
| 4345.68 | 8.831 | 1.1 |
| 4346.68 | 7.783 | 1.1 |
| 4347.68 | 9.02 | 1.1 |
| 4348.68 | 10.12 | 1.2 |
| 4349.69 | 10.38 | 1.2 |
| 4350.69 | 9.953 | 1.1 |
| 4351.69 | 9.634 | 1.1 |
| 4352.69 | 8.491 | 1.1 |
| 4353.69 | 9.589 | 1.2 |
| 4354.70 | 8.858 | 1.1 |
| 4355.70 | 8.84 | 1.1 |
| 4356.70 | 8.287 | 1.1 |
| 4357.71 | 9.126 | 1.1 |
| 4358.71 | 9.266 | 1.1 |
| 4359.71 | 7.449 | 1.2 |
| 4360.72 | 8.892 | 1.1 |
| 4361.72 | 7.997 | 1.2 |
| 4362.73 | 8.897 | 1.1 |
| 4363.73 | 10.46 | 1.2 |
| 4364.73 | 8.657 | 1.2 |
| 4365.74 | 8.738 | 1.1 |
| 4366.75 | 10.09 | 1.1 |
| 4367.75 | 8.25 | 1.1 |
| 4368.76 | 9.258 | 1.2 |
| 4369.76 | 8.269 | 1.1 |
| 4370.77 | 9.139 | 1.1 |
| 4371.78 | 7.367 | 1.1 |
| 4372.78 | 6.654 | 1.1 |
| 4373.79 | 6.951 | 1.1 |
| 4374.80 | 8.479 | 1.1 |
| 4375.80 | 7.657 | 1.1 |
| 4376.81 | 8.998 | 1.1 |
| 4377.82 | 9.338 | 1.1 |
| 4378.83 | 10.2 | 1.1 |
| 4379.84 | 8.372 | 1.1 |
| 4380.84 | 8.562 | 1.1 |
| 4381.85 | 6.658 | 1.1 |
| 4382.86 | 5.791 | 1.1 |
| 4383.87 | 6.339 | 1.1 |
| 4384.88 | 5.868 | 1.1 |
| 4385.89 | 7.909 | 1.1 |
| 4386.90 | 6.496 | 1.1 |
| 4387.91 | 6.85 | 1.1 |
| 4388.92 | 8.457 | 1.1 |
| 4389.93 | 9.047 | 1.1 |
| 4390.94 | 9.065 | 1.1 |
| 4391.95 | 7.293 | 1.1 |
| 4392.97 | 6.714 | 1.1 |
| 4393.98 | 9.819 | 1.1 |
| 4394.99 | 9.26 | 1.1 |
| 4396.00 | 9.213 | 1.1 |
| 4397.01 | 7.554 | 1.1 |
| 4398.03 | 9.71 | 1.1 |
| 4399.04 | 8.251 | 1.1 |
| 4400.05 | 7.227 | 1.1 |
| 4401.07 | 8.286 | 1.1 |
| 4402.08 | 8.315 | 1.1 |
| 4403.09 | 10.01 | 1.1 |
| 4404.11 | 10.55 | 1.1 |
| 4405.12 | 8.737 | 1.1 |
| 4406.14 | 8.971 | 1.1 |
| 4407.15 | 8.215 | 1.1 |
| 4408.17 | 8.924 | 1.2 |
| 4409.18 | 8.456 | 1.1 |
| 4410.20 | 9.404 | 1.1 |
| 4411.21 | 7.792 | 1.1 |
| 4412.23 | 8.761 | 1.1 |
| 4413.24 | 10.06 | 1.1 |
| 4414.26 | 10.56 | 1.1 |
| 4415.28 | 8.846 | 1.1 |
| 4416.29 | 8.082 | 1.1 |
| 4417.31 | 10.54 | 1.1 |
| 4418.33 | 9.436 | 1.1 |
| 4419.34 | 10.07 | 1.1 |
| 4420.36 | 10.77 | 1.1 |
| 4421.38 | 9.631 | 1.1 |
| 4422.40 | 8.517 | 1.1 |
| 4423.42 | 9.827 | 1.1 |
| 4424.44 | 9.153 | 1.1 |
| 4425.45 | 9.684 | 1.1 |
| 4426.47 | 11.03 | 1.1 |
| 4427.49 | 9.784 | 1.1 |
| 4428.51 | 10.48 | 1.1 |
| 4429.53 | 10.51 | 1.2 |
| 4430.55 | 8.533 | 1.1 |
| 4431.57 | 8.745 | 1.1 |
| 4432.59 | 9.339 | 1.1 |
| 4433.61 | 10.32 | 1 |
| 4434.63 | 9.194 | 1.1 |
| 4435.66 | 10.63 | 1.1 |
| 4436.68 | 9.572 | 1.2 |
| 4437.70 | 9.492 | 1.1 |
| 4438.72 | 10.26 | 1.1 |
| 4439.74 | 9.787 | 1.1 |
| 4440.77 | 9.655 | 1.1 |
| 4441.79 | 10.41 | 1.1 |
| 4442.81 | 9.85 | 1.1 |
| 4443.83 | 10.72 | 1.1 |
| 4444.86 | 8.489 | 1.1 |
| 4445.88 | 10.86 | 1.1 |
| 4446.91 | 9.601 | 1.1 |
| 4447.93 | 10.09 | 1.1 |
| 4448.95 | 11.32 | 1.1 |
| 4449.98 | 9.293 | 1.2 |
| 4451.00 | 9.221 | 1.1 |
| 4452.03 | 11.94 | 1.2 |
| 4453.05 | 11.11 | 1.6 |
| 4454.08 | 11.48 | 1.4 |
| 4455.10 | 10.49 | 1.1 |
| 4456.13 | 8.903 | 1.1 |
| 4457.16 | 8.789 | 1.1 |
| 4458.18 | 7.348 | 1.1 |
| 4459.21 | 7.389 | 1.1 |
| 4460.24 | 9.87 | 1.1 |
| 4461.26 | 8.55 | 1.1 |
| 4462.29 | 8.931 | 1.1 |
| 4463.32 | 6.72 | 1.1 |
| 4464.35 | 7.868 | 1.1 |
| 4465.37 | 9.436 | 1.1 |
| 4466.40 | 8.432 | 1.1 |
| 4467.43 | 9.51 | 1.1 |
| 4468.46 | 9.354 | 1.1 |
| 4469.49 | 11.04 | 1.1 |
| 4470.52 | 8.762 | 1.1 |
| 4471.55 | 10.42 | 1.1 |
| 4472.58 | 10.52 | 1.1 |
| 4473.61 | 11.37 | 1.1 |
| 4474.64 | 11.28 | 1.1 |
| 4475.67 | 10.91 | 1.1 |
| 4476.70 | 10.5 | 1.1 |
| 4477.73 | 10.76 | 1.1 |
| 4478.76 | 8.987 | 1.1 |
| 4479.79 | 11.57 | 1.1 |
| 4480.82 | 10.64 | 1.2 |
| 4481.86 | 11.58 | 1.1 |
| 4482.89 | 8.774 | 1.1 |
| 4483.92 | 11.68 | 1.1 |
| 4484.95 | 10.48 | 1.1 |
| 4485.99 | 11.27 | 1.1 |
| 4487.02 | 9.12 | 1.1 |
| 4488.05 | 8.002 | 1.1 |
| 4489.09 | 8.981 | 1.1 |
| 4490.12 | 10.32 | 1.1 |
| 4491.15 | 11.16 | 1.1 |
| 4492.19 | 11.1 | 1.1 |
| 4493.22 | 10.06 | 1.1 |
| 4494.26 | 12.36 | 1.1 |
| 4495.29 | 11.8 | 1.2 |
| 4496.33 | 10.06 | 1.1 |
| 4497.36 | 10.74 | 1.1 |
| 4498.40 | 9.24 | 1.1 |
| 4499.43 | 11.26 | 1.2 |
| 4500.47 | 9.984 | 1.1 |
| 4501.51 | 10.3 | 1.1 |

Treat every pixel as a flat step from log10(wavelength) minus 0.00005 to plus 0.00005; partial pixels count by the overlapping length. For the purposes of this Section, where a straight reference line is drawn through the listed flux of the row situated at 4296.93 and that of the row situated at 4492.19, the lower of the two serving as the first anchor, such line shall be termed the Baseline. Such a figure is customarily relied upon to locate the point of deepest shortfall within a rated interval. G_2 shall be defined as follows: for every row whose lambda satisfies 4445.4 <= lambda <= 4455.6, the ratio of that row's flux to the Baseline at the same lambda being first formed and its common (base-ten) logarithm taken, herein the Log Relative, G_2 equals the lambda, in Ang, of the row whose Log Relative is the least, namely 4451.00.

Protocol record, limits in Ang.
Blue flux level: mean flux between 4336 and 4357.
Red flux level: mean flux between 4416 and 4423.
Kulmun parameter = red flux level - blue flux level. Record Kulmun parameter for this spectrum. 1.0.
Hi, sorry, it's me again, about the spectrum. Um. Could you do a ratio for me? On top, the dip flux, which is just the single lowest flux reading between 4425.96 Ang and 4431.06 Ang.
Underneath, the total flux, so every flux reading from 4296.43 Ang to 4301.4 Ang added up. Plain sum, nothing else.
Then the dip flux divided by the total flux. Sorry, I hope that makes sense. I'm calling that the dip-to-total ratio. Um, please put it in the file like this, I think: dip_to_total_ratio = 0.25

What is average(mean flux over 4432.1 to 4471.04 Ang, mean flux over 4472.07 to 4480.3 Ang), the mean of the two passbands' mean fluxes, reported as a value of 10.2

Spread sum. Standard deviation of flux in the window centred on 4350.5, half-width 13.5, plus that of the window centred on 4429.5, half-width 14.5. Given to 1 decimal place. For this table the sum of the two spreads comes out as 1.8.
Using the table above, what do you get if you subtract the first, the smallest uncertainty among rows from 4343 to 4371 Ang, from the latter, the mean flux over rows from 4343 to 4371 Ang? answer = 7.9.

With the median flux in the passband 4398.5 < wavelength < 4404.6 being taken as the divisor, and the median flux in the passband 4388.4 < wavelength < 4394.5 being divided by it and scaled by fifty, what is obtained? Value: 53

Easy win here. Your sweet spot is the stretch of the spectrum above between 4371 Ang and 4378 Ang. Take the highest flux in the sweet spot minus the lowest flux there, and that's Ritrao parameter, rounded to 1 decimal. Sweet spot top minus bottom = 2.7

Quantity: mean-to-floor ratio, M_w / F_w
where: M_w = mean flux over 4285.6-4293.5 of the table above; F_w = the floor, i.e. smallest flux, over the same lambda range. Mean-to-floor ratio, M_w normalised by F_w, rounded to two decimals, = 1.30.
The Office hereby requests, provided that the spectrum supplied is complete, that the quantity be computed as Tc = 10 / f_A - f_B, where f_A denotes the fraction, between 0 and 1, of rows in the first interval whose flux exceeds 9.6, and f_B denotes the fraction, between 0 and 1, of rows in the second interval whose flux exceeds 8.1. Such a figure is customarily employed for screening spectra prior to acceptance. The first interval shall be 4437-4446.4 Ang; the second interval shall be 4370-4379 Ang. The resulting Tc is 12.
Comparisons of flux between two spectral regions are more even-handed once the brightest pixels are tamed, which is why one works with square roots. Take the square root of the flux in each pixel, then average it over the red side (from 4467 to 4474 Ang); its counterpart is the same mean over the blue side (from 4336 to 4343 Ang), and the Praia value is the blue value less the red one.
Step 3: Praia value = -0.44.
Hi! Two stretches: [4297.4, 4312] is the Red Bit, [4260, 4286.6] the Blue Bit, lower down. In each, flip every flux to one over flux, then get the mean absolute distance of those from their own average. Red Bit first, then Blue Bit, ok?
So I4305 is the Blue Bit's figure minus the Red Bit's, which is -0.019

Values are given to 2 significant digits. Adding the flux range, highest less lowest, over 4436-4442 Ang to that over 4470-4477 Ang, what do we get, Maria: 3.5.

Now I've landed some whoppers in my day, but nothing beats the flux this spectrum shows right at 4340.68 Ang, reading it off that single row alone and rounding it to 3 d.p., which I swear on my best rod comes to 7.399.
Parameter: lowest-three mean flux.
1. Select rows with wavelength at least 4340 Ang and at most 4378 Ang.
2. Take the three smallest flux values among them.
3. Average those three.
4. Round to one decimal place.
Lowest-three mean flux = 7.0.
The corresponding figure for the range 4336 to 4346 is 6.9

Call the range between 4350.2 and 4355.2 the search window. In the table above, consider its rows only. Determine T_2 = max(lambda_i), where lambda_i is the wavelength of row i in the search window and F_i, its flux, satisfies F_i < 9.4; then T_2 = 4354.70 Ang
